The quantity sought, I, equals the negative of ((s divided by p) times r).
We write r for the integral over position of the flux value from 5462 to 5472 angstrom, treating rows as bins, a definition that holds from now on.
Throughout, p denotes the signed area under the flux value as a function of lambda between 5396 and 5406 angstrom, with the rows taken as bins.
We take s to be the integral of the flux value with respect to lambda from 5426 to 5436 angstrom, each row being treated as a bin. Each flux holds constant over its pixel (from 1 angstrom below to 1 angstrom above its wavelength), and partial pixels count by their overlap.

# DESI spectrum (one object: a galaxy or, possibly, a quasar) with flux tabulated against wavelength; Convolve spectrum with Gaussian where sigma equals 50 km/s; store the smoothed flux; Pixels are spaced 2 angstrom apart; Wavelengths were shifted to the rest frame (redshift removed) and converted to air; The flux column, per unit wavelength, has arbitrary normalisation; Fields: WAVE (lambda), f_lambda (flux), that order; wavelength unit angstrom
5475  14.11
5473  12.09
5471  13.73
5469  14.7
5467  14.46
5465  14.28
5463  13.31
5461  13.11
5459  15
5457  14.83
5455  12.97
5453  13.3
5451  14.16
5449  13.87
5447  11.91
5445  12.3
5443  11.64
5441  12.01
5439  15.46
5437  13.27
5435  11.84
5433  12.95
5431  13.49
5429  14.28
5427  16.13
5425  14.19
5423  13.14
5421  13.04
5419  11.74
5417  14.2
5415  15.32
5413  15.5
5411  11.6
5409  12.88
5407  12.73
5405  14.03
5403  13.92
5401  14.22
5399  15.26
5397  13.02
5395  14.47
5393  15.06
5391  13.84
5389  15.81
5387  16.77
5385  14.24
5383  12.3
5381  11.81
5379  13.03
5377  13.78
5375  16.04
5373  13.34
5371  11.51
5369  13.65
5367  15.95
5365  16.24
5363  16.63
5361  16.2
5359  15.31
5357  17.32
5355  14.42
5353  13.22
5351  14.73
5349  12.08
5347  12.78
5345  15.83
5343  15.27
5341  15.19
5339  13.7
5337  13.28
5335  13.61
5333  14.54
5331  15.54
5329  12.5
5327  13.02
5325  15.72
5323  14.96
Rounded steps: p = 141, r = 141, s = 137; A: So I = -137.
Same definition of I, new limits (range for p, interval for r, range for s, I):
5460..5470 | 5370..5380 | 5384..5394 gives -147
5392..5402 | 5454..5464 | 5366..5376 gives -135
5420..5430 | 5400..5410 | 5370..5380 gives -130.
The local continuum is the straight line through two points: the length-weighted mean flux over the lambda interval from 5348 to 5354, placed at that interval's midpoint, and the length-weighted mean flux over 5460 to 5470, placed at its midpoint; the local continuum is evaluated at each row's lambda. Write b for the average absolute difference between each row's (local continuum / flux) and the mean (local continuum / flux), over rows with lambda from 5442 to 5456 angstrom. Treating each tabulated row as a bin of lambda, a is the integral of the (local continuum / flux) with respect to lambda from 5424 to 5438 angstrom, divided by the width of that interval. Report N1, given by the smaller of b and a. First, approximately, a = 1.01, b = 0.066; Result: 0.07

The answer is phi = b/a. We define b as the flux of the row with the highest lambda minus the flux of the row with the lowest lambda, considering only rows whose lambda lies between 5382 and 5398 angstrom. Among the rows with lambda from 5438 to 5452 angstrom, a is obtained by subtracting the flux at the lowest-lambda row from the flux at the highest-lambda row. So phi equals -0.6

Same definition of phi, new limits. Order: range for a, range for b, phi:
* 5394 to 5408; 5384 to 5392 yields 0.2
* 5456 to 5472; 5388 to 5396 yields 1.2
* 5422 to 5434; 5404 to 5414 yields -7.7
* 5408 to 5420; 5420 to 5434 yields 0.1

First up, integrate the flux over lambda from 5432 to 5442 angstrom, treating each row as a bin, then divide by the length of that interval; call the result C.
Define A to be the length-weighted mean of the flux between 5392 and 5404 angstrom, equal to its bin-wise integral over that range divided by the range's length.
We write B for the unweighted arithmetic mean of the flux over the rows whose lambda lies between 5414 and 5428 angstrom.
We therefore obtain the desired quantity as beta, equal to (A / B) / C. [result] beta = 0.078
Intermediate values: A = 14.3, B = 14.0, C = 13.1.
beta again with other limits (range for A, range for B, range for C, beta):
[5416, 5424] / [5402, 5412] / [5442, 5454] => 0.078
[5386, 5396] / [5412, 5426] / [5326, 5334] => 0.079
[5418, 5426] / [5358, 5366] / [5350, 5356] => 0.057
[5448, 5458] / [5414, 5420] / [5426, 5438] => 0.074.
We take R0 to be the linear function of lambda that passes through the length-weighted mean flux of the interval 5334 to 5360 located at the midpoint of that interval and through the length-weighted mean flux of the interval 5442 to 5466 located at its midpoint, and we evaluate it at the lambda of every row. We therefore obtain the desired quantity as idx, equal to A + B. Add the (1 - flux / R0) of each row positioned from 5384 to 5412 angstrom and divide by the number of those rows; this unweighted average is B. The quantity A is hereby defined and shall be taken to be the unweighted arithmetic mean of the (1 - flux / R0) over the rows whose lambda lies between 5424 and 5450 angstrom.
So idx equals 0.00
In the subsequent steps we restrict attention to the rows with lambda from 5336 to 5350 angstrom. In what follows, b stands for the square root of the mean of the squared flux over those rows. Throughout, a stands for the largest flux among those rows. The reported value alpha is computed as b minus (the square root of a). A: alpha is 10.1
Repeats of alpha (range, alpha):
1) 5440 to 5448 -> 8.5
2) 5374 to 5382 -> 9.7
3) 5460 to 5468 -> 10.0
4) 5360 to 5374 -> 10.8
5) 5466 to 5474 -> 9.9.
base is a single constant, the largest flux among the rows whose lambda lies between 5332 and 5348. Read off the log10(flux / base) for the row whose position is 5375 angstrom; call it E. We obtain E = 0.01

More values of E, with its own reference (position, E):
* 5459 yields -0.02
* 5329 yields -0.10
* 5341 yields -0.02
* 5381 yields -0.13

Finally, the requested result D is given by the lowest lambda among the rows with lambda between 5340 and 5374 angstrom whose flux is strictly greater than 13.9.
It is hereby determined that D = 5341 angstrom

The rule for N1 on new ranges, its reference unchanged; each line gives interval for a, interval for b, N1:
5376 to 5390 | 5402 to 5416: 0.08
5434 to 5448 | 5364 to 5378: 0.10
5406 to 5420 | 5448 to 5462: 0.05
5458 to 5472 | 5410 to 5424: 0.10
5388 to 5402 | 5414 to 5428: 0.08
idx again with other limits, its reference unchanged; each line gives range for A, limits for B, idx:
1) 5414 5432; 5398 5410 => -0.02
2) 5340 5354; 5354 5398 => -0.02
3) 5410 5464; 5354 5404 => -0.03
